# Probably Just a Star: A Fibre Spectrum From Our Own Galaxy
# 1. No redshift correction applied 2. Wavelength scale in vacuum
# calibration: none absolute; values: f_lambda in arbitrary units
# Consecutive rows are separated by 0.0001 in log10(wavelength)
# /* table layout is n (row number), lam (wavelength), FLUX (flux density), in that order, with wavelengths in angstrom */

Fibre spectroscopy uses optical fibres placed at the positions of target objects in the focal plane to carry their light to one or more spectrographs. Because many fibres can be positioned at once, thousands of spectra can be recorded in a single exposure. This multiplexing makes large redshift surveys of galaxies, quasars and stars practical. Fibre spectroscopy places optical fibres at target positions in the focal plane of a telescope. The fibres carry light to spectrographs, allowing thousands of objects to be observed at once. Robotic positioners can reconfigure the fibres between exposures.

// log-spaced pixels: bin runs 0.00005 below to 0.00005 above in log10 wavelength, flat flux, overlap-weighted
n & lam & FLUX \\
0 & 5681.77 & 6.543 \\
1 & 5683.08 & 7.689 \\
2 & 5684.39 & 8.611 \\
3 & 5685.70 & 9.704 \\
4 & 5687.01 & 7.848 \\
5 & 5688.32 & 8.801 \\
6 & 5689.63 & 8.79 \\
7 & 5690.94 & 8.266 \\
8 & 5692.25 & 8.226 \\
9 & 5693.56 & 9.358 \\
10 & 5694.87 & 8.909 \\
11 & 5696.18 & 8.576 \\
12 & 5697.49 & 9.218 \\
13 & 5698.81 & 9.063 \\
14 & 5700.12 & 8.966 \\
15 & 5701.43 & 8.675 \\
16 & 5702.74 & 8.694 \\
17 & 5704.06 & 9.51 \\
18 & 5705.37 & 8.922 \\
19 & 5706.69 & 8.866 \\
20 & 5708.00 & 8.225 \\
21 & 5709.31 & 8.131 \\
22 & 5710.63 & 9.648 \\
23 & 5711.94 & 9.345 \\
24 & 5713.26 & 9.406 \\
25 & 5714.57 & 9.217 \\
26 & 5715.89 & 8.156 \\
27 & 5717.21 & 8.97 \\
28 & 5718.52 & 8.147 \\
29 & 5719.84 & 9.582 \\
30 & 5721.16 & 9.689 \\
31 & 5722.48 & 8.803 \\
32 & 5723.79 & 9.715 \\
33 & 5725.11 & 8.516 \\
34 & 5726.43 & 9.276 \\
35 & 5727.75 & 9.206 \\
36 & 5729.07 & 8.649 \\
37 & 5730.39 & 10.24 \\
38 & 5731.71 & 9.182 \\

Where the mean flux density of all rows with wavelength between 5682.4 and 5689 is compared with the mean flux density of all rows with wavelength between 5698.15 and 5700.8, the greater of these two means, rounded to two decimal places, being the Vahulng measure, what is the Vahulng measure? 9.01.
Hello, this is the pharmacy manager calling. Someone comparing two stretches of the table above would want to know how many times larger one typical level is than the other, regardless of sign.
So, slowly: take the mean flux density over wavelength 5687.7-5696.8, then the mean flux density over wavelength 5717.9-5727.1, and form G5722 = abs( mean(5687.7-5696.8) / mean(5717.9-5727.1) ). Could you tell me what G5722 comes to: 0.96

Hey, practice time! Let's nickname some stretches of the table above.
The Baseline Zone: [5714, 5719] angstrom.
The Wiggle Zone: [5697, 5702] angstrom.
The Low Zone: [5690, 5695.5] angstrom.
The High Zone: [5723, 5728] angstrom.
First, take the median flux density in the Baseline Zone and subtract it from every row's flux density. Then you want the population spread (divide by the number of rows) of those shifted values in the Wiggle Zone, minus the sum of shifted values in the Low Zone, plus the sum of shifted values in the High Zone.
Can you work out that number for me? 2.15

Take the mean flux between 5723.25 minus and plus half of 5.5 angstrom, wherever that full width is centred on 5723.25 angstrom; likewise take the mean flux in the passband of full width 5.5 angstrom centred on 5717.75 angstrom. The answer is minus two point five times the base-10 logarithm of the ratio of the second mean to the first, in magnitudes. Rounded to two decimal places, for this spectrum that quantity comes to 0.06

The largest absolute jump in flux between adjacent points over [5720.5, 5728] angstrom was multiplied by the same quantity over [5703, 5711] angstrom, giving 1.8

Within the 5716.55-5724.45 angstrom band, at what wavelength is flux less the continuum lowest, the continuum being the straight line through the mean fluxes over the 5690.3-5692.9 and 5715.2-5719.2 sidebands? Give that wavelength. 5718.52 angstrom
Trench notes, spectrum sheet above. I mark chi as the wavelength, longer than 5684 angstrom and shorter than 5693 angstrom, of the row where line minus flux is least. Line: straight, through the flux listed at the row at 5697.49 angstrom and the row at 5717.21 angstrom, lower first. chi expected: 5685.70 angstrom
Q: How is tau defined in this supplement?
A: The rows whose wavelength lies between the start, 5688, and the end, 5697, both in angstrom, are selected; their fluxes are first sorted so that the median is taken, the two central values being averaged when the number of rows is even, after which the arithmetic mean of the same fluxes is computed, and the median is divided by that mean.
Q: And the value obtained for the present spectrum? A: 1.01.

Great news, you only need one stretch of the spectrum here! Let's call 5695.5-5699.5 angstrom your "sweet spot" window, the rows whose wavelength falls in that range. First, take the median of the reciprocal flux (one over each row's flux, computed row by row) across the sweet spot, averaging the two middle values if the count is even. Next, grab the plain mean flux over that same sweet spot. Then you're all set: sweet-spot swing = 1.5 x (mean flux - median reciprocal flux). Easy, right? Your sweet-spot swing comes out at 13.3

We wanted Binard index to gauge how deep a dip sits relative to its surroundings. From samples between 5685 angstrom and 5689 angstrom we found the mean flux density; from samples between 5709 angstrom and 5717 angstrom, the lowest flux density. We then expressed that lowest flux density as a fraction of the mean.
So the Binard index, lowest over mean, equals 0.926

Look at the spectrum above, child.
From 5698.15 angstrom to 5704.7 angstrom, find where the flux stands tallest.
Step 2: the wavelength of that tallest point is 5704.06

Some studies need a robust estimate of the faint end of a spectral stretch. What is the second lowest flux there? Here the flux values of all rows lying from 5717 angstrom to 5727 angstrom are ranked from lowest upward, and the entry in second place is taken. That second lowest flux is 8.516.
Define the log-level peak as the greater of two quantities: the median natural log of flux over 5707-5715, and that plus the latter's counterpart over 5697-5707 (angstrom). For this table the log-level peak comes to 4.42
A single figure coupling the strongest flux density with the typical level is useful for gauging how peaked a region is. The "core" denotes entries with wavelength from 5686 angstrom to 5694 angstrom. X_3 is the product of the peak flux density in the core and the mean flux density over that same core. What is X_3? 80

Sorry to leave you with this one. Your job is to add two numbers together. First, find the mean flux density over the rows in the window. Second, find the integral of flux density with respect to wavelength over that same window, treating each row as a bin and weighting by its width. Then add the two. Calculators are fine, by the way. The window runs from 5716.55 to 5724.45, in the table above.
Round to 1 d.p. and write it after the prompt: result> 81.5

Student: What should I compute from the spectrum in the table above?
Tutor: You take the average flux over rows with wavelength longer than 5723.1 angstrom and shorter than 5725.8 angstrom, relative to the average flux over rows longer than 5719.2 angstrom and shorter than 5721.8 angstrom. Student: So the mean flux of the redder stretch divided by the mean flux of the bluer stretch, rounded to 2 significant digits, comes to 0.95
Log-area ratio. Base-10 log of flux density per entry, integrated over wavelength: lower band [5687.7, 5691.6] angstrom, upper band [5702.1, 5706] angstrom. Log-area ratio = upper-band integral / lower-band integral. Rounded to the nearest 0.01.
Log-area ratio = 1.02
